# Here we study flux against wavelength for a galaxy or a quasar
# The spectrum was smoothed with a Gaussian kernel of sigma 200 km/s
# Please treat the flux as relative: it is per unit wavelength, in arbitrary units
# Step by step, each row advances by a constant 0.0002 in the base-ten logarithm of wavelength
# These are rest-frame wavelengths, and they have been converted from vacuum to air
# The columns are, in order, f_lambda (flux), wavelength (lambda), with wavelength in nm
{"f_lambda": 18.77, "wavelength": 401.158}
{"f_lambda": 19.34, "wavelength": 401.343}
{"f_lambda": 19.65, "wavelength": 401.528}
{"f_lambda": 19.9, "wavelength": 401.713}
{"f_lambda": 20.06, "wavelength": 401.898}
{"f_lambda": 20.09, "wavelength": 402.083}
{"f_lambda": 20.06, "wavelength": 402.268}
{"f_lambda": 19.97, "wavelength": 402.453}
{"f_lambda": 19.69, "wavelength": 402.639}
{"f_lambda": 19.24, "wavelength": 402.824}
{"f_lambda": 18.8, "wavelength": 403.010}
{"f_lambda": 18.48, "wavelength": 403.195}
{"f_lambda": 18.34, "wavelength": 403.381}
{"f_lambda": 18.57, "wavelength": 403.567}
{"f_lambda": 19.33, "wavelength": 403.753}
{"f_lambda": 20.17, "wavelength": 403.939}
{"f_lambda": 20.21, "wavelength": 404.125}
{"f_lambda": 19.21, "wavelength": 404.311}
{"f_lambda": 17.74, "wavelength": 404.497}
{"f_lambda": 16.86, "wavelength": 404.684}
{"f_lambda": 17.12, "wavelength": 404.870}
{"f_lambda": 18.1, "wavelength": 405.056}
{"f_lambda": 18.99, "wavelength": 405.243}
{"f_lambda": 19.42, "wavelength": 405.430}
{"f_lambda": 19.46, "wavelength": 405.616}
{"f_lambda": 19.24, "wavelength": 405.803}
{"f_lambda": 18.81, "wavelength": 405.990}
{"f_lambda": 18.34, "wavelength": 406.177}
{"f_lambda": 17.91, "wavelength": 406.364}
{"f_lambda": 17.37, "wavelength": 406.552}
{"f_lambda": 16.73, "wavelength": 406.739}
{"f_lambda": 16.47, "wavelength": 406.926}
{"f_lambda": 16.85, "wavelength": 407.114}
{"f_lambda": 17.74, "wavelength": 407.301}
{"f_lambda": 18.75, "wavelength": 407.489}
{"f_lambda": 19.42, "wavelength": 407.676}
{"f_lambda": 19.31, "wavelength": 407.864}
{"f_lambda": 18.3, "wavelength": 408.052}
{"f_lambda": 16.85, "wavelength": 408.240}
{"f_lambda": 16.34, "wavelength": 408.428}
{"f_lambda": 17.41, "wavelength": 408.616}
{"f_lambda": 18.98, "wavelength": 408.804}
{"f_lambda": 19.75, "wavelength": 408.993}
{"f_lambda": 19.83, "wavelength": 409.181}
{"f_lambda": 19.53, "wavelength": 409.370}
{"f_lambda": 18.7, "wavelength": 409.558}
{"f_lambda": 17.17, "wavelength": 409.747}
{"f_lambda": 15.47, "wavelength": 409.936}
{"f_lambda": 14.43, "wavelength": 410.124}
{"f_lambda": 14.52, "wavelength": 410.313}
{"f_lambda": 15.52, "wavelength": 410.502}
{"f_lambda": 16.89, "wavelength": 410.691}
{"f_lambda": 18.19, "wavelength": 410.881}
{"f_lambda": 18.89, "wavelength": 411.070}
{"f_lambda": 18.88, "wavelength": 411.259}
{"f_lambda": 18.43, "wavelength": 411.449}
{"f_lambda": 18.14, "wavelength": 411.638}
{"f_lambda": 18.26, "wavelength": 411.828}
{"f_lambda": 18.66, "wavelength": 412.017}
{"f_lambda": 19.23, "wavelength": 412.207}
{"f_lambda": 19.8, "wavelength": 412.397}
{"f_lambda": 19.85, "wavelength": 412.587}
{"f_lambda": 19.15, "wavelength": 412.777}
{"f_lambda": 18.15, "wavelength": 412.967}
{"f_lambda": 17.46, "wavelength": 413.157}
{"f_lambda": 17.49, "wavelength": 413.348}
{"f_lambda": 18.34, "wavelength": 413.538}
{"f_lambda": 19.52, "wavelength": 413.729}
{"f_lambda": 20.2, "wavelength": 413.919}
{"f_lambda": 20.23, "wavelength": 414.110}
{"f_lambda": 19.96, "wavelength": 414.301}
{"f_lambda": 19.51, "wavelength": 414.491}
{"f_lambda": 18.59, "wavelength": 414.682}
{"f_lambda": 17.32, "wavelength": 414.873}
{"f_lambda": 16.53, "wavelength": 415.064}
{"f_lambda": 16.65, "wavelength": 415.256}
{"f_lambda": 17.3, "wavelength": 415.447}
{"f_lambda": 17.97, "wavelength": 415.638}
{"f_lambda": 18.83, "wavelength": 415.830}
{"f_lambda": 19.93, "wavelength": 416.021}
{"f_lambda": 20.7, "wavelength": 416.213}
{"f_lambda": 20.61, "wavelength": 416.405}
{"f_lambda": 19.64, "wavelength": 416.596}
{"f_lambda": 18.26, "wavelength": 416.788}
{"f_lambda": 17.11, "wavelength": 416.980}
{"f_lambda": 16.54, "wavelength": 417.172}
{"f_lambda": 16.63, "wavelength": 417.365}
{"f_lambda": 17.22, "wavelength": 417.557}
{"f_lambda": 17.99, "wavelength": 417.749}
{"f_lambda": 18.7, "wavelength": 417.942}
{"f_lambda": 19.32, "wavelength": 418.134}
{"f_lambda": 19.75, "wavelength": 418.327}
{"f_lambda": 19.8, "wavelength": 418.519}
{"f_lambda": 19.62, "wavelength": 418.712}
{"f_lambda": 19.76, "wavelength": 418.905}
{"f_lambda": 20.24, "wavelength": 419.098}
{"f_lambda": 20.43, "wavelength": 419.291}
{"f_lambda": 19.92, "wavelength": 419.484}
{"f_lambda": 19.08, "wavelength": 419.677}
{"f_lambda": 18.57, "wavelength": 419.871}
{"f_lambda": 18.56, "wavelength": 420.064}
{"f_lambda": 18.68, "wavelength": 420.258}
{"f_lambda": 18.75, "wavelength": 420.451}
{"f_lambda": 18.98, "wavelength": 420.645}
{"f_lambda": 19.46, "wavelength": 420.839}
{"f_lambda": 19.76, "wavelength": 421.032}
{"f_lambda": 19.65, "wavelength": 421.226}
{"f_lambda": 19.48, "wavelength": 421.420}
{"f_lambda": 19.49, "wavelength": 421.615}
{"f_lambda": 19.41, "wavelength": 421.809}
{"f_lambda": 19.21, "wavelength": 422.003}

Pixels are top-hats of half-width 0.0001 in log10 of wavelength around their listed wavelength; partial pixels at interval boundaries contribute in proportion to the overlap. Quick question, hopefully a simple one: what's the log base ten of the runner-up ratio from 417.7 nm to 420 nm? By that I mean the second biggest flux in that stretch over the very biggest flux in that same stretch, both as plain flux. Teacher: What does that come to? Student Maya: -0.0041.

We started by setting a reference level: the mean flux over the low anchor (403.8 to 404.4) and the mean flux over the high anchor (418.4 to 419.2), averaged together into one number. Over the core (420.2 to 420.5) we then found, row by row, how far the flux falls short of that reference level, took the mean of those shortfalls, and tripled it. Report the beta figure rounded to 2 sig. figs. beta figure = 3.4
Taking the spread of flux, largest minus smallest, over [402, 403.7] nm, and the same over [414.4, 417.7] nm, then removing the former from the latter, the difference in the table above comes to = 2.4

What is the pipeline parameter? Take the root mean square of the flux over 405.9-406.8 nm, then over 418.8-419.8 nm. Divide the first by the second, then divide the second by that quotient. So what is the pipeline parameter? 22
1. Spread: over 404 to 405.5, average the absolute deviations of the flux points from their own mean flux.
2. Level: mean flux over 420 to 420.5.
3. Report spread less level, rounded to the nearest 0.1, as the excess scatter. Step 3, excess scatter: -17.7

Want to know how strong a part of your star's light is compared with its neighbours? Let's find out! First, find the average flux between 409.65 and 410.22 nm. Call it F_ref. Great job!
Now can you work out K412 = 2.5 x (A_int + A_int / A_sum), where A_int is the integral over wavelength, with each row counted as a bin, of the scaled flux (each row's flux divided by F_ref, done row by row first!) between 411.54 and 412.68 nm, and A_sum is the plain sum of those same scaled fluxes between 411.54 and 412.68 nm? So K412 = 3.92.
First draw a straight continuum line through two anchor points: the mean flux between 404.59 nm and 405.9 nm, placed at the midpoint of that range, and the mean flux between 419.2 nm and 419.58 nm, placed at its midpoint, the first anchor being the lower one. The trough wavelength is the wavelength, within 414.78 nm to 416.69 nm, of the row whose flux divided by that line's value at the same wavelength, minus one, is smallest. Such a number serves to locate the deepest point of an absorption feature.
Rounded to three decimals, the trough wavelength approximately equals 415.064 nm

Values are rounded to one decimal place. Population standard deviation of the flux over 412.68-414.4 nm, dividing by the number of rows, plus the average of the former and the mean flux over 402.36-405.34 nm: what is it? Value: 11.0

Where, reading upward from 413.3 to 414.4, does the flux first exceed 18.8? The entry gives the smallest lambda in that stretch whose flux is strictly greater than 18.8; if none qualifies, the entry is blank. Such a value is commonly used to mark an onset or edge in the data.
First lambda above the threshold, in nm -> 413.729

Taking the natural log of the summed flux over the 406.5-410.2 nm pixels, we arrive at 5.87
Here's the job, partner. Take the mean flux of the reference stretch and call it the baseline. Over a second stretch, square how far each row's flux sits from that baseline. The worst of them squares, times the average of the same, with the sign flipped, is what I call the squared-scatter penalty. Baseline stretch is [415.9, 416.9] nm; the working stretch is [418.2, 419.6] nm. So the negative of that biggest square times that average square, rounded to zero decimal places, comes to 0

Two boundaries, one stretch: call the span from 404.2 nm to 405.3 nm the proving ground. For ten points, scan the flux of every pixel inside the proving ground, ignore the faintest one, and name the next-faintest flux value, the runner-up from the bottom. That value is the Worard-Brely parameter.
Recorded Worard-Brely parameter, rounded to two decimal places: 17.12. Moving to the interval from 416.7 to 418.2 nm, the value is 16.63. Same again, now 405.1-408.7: 16.47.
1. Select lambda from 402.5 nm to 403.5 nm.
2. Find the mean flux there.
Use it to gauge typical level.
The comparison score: 18.9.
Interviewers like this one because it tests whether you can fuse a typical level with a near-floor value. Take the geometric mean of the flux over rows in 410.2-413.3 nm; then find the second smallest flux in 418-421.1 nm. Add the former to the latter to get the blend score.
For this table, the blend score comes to 36.6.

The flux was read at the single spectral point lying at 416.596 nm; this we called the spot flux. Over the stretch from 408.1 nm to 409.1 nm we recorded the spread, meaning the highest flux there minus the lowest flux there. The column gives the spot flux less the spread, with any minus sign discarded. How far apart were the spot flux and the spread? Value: 16.2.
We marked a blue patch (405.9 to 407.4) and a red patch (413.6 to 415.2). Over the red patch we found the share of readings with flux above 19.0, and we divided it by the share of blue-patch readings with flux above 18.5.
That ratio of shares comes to 5.0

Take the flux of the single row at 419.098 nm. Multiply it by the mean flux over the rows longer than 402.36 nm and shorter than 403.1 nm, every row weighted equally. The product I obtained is 393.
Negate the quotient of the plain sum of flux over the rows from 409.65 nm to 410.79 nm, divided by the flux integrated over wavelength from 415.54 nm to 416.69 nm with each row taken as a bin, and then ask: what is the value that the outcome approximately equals -4.17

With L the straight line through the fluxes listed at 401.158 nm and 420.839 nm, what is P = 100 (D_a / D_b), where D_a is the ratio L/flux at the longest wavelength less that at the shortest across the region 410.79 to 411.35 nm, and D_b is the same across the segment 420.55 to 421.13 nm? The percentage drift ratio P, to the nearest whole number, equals 95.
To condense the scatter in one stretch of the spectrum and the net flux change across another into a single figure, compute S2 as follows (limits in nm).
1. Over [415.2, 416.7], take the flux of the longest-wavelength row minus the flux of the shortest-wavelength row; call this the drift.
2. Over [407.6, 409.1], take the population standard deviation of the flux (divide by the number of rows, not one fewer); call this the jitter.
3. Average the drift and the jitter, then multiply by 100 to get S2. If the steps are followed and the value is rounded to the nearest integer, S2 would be 210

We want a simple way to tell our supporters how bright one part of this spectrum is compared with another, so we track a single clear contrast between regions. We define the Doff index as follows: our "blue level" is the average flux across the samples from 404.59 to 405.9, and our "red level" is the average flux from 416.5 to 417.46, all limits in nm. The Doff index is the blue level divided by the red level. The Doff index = 1.05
